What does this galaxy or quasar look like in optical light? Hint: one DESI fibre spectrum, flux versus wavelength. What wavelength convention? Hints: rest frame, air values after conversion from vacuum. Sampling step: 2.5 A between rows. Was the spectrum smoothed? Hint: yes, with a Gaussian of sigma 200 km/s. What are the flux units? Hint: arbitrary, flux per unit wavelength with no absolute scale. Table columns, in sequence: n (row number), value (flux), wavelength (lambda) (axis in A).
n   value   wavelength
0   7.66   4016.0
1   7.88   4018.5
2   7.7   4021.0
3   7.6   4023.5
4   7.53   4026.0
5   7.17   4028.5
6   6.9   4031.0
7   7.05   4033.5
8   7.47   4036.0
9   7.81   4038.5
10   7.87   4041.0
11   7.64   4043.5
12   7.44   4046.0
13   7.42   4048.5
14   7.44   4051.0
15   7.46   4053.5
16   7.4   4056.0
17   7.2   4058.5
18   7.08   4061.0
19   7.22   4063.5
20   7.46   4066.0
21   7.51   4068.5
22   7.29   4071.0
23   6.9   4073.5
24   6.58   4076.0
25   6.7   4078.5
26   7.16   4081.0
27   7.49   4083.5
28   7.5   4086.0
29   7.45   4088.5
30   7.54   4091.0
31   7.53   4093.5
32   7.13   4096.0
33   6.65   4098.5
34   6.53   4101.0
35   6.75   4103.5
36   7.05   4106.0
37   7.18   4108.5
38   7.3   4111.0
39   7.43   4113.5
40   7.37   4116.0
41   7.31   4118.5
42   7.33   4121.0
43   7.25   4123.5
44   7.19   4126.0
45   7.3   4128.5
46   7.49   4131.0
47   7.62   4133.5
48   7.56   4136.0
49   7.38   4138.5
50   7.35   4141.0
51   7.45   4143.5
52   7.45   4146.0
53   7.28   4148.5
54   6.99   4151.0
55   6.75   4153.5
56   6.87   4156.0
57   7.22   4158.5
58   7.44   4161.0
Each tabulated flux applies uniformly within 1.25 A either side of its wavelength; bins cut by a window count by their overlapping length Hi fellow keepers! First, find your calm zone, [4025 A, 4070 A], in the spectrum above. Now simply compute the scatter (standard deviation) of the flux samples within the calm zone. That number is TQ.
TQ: 0.25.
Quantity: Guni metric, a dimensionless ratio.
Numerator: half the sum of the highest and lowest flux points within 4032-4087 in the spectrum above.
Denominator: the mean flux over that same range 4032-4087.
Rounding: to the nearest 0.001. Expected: 0.987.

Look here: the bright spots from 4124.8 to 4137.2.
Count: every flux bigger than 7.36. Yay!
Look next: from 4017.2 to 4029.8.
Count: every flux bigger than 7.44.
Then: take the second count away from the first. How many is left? -1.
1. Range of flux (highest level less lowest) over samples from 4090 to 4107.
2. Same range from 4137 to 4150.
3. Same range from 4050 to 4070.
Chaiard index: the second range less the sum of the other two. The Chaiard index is -1.3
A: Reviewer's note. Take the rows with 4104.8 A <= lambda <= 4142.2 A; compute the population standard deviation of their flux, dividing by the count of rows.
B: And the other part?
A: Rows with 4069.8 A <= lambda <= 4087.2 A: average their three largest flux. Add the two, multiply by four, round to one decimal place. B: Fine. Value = 30.3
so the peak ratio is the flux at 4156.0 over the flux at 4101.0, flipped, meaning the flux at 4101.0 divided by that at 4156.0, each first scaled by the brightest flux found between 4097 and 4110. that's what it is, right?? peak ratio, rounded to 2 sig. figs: 0.95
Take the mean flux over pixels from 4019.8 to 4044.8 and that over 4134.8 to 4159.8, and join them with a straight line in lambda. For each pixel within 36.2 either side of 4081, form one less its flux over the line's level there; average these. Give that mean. 0.021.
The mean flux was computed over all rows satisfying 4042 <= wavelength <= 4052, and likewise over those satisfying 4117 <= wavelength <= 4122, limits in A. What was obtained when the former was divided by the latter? 1.02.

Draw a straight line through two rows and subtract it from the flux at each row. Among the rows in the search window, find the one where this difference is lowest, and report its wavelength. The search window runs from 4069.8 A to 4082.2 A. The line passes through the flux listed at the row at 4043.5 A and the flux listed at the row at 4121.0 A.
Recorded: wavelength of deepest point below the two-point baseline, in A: 4076.0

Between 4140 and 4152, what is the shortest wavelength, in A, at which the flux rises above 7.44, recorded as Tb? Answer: 4143.5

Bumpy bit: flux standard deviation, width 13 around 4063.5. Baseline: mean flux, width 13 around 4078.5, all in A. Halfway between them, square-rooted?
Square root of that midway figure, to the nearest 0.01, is 1.89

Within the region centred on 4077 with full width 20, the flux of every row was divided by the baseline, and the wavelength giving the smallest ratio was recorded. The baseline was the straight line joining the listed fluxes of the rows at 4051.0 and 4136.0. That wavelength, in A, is 4076.0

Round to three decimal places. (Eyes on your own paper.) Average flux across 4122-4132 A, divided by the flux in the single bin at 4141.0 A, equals 0.994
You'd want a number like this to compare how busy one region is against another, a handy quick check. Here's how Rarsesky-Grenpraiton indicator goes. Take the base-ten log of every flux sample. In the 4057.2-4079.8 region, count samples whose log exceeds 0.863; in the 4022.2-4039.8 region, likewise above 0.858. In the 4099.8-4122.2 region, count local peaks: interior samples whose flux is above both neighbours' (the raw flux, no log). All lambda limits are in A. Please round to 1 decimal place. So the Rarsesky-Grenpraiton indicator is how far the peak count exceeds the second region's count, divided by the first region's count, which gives -1.5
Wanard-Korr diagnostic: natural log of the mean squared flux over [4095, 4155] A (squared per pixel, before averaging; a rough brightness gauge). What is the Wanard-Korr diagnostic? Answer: 3.95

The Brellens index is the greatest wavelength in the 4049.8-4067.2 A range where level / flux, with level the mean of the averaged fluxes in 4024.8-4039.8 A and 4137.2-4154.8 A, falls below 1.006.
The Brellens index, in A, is 4066.0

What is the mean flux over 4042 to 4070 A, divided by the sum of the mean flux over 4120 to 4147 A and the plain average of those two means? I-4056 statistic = 0.500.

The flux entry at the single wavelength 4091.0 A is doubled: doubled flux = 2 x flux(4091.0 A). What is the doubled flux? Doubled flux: 15.1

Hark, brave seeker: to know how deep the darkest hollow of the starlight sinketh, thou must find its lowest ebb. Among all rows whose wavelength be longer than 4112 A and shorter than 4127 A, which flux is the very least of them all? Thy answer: 7.19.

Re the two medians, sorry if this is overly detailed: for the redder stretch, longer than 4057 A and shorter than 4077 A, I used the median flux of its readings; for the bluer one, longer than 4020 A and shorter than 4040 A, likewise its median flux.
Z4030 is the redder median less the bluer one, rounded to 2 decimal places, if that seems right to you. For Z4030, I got -0.29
